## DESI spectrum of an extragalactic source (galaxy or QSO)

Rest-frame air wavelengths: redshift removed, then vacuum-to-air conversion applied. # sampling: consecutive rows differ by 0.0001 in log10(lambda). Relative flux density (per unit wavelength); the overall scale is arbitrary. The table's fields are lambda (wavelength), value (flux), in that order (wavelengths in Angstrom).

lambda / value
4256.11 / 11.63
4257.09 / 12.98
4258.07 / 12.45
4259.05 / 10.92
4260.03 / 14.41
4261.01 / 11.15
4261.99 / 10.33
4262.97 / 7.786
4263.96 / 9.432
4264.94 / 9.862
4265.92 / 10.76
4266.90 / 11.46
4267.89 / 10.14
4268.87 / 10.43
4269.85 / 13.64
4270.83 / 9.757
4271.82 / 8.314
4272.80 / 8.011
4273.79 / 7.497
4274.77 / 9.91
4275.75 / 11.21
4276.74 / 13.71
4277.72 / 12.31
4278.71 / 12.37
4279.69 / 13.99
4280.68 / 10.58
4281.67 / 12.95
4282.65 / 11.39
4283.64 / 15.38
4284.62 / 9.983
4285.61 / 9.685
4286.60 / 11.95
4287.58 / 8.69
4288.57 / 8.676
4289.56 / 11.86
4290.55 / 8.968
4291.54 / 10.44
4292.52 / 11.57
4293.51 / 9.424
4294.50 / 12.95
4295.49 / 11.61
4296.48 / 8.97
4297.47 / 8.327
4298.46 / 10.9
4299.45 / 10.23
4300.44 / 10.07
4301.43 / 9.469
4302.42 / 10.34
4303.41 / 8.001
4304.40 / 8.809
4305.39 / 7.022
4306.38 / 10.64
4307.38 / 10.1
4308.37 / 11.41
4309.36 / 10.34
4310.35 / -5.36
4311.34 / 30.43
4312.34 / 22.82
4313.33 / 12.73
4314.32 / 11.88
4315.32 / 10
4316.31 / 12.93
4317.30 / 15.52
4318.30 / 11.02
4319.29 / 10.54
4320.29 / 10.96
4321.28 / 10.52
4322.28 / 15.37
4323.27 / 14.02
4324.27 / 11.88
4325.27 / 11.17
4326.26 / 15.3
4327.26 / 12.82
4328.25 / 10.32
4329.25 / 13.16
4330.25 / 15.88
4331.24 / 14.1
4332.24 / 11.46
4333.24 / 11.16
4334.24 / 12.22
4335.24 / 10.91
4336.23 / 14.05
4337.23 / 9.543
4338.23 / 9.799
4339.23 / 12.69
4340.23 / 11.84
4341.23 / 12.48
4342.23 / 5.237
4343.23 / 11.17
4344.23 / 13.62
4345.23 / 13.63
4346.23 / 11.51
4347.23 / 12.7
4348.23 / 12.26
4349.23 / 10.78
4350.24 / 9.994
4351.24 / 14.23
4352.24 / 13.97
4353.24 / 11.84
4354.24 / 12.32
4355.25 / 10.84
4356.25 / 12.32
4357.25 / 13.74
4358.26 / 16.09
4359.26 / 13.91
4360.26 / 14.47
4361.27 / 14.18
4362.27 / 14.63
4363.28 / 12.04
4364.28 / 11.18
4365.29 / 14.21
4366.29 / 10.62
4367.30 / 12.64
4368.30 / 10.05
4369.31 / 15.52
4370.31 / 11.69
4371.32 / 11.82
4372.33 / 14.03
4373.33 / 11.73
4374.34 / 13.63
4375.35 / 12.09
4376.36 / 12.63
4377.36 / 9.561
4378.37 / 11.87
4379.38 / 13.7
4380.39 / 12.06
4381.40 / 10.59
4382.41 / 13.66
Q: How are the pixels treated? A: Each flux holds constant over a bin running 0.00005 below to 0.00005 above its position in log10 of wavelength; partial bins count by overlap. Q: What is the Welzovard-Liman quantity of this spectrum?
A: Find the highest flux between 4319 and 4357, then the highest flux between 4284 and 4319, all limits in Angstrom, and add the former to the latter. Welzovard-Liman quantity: 46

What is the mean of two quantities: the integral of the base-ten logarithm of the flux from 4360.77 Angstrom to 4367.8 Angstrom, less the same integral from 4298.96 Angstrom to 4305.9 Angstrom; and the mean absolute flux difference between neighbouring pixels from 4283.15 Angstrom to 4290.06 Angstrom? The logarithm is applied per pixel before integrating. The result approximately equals 1.8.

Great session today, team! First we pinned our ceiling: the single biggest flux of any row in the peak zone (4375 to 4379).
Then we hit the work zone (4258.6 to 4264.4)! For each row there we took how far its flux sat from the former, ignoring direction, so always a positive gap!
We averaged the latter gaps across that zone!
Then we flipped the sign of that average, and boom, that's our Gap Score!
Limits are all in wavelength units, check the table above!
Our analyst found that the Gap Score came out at -2.6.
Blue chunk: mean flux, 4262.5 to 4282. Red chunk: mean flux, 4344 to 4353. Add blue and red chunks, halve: 11.6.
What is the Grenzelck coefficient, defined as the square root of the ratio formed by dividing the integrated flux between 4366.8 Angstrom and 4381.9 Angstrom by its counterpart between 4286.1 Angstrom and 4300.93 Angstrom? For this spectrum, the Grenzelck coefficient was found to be 1.10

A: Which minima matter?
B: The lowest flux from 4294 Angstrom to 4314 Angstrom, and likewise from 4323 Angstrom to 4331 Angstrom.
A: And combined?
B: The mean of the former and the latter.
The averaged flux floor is 2.5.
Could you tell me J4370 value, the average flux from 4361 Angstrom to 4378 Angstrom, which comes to 12.5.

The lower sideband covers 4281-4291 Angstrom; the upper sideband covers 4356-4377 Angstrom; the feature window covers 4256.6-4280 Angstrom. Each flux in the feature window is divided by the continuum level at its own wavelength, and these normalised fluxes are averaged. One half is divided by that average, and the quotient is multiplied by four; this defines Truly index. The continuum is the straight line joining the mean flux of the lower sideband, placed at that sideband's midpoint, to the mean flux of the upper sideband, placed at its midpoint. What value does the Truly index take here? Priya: 1.92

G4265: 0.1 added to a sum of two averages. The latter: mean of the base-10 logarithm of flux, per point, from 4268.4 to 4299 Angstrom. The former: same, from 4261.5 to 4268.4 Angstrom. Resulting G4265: 2.12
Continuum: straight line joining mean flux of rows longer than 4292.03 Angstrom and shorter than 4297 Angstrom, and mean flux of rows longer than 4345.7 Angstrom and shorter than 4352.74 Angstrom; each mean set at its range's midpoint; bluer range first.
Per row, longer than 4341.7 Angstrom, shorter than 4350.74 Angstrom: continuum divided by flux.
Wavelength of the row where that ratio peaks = 4342.23 Angstrom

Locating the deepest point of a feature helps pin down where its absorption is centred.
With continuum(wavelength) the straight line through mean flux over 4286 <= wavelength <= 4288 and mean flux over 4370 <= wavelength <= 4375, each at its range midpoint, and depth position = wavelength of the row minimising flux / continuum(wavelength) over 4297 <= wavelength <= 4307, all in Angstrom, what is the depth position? 4305.39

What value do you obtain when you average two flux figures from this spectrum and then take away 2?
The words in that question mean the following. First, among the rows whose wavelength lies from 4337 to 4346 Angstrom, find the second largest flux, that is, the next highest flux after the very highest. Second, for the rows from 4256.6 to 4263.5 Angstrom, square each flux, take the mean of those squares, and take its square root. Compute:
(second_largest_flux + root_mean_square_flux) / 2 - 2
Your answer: 10.6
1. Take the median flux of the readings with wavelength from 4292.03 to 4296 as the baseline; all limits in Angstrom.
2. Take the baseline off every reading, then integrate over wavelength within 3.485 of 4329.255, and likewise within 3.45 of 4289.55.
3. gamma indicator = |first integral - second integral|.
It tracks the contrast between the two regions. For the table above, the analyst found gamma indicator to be 21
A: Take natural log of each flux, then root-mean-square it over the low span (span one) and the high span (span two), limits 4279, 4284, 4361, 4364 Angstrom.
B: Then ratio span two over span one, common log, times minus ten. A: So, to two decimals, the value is -0.10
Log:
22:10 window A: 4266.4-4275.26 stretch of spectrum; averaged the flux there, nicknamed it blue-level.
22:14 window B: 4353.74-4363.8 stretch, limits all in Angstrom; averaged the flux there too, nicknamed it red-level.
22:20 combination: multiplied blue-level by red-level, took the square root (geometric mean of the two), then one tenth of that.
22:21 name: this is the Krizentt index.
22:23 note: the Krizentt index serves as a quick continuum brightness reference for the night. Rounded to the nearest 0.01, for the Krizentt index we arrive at 1.15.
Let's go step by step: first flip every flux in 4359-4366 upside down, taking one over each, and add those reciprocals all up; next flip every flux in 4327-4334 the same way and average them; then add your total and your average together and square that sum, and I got 0.364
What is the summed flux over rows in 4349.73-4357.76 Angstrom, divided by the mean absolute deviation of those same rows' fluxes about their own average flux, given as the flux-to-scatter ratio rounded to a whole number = 84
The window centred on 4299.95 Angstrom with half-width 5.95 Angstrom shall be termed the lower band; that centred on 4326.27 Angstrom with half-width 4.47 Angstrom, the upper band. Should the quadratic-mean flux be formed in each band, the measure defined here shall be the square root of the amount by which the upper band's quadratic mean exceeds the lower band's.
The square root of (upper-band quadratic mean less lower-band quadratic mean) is 1.9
